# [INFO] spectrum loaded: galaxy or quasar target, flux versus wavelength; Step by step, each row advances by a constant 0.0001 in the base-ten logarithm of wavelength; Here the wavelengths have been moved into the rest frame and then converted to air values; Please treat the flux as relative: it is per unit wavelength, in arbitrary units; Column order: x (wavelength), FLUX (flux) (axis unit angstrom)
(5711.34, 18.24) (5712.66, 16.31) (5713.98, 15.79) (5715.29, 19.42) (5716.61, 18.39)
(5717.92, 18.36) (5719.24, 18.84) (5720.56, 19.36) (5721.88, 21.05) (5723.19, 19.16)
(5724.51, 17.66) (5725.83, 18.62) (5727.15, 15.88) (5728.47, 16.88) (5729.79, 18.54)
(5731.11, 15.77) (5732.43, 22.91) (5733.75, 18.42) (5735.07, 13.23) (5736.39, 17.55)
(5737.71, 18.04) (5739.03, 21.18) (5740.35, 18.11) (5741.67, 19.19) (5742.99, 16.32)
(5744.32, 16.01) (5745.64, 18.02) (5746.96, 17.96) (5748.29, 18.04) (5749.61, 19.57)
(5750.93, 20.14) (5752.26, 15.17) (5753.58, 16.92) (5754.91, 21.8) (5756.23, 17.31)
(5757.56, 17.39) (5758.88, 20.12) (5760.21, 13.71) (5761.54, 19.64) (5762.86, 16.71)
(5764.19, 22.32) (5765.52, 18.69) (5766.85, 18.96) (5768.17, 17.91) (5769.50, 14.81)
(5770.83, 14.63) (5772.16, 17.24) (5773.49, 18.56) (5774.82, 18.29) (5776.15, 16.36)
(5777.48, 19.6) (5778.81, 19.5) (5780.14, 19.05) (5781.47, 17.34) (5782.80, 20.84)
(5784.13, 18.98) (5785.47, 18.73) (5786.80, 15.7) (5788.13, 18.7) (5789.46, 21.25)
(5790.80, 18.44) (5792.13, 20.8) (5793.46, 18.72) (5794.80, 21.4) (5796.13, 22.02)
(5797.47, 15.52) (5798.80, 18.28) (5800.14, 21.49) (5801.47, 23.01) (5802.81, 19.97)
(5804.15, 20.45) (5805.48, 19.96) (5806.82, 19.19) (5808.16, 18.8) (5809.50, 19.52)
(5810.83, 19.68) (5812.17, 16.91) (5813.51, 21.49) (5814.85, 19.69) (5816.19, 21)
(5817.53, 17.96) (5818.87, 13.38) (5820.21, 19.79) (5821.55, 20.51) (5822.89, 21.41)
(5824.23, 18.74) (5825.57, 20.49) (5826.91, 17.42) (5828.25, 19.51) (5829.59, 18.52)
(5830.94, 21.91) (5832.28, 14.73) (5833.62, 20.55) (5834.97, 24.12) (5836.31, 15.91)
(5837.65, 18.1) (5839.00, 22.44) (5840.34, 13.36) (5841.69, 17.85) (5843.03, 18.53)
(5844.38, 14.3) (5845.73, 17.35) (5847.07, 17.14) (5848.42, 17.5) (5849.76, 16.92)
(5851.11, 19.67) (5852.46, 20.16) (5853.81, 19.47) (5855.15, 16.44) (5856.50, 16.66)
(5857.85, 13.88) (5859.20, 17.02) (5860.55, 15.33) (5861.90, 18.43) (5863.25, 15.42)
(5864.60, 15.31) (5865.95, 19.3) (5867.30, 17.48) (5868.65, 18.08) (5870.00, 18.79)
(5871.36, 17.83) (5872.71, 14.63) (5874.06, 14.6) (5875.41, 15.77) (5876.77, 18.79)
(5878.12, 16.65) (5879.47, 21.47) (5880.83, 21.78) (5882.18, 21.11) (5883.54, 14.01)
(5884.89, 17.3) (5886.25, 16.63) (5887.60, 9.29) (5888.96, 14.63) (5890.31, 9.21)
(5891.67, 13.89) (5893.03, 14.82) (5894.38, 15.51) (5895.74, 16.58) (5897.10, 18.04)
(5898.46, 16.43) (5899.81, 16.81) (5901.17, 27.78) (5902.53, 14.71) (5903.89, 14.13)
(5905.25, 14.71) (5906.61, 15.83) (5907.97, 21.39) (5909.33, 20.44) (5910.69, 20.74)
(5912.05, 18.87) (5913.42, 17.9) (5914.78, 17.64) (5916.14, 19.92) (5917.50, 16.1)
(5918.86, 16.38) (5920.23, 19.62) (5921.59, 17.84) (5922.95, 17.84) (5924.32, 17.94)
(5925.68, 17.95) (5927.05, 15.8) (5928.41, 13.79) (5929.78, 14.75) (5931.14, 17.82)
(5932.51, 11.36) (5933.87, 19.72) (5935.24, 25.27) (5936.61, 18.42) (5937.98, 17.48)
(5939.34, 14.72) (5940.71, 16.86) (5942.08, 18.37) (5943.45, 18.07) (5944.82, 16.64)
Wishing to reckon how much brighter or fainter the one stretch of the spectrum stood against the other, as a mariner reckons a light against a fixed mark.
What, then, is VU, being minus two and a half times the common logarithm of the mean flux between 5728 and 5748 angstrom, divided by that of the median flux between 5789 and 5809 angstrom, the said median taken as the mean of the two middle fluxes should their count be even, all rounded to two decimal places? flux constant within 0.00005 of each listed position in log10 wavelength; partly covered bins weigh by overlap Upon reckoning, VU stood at 0.12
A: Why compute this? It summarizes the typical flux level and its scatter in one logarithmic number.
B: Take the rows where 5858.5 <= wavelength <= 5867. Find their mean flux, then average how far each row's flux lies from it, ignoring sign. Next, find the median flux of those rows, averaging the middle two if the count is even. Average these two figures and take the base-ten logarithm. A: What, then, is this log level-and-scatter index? 0.95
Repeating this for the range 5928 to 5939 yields 1.01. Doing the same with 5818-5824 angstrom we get 1.06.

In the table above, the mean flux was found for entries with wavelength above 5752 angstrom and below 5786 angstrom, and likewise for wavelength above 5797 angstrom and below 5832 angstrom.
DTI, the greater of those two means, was 19.4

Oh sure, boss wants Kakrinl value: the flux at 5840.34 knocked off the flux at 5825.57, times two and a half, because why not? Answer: 18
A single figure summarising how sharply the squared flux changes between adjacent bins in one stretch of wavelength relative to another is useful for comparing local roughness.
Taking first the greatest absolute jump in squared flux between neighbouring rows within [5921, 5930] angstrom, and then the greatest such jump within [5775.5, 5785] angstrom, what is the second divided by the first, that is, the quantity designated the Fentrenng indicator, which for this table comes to 1.84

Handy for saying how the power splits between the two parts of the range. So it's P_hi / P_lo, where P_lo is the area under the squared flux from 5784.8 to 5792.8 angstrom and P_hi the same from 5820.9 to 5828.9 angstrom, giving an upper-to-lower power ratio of 1.08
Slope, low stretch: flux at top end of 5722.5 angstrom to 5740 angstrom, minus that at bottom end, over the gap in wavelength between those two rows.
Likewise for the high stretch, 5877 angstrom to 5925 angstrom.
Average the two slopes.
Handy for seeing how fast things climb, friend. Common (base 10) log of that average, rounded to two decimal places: -1.11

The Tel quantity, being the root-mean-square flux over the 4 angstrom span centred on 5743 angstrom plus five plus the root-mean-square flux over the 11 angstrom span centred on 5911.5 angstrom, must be 41.4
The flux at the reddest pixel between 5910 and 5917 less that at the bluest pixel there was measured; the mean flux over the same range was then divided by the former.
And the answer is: -23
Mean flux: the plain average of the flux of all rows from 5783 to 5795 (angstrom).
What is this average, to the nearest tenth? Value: 19.2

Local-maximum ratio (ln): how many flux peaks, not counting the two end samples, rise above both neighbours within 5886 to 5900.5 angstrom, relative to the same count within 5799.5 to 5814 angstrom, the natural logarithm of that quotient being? -0.41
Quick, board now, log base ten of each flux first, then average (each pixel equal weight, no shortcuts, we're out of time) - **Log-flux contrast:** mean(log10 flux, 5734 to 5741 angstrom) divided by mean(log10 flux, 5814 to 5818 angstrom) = 0.962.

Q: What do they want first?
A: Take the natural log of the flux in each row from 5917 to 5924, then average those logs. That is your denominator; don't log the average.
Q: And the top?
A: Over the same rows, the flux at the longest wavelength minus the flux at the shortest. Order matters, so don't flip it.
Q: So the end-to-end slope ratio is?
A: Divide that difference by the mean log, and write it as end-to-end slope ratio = 0.6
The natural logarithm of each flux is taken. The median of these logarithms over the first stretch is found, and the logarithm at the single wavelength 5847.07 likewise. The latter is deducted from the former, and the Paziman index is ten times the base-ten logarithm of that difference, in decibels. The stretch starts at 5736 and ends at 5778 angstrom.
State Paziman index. -13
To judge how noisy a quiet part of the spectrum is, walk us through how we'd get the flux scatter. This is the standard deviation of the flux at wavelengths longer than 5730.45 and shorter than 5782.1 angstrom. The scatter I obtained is 2.2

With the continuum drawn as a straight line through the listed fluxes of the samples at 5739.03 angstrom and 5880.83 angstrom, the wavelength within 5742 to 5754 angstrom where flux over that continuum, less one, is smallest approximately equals 5752.26 angstrom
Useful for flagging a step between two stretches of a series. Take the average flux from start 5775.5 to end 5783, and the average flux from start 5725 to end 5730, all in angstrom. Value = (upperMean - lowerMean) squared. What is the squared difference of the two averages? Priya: 1.7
